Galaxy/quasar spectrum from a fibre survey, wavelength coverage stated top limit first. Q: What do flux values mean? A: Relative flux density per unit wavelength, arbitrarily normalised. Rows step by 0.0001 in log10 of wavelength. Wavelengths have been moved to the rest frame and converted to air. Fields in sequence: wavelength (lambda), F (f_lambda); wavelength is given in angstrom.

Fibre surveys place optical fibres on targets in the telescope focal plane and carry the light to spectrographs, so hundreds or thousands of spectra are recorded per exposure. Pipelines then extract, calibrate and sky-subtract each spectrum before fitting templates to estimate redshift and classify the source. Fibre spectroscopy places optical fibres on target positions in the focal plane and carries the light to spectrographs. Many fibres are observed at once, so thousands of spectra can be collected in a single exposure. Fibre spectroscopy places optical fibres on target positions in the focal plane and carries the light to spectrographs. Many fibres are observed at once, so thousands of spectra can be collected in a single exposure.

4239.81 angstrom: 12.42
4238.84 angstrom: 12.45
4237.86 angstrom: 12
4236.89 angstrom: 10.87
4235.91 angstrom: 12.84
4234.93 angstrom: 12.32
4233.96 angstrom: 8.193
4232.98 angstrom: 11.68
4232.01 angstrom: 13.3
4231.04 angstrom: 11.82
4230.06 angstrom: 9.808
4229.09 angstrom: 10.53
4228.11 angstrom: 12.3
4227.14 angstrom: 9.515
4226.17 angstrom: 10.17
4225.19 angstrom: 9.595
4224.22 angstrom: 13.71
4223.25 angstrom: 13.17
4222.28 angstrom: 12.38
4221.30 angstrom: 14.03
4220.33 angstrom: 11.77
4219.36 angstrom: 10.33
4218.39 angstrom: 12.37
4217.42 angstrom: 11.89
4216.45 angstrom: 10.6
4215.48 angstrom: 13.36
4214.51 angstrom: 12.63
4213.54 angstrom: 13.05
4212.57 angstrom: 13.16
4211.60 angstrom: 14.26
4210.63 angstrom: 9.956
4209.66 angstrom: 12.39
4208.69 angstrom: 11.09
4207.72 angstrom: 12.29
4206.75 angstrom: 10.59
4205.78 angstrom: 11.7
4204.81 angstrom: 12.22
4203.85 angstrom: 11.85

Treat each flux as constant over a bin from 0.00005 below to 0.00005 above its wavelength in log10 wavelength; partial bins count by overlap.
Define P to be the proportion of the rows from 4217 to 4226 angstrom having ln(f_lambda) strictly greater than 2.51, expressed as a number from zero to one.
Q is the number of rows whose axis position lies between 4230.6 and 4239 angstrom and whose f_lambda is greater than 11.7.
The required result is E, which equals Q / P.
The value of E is 11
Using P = 0.56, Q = 6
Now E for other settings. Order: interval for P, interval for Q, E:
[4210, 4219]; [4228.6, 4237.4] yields 6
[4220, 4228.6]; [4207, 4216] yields 16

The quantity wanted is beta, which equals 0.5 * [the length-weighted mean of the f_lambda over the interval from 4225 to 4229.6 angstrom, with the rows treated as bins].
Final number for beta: 5.23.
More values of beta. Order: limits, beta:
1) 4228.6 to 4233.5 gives 5.70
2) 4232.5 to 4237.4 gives 5.59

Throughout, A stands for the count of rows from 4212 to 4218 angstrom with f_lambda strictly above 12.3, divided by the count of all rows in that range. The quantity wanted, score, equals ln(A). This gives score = -0.4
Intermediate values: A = 0.67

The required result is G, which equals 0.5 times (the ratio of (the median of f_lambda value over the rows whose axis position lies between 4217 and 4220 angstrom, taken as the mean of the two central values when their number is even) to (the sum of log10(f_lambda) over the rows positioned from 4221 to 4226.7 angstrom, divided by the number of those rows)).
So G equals 5.50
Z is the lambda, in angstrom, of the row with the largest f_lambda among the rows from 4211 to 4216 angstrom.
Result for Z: 4211.60 angstrom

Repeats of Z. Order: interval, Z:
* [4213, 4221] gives 4215.48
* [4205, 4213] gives 4211.60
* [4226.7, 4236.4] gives 4232.01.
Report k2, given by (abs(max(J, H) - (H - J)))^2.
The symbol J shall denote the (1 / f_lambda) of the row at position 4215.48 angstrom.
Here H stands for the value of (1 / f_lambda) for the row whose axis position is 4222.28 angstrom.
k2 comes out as 0.0056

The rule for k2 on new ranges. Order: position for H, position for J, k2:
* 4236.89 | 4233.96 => 0.0231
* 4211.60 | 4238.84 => 0.0082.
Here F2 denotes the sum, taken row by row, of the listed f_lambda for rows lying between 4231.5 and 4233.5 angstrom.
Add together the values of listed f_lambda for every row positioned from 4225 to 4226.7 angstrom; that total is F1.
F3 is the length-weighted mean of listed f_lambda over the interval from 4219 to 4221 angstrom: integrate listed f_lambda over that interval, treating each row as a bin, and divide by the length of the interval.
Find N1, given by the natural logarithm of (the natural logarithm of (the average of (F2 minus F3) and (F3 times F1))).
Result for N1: 1.56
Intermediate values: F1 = 19.8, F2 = 25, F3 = 11.4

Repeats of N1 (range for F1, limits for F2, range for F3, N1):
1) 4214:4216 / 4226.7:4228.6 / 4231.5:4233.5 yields 1.63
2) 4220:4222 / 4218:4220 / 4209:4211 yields 1.61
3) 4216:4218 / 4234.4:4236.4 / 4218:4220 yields 1.59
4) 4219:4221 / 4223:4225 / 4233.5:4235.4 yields 1.57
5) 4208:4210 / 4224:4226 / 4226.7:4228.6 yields 1.59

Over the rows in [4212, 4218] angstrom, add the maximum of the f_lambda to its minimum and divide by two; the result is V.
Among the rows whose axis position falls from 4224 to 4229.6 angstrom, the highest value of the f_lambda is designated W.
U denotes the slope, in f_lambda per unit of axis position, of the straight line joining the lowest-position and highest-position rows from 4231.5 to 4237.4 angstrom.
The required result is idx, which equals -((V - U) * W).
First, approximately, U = -0.5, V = 12.0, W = 13.71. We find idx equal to -171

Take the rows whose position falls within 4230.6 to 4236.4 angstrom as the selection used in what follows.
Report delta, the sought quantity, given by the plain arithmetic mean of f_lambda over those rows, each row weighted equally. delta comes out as 11.7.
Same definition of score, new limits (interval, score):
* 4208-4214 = -0.4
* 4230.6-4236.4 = -0.7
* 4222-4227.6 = -0.7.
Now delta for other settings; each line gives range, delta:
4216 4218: 11.2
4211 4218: 12.7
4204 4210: 11.7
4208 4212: 11.9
